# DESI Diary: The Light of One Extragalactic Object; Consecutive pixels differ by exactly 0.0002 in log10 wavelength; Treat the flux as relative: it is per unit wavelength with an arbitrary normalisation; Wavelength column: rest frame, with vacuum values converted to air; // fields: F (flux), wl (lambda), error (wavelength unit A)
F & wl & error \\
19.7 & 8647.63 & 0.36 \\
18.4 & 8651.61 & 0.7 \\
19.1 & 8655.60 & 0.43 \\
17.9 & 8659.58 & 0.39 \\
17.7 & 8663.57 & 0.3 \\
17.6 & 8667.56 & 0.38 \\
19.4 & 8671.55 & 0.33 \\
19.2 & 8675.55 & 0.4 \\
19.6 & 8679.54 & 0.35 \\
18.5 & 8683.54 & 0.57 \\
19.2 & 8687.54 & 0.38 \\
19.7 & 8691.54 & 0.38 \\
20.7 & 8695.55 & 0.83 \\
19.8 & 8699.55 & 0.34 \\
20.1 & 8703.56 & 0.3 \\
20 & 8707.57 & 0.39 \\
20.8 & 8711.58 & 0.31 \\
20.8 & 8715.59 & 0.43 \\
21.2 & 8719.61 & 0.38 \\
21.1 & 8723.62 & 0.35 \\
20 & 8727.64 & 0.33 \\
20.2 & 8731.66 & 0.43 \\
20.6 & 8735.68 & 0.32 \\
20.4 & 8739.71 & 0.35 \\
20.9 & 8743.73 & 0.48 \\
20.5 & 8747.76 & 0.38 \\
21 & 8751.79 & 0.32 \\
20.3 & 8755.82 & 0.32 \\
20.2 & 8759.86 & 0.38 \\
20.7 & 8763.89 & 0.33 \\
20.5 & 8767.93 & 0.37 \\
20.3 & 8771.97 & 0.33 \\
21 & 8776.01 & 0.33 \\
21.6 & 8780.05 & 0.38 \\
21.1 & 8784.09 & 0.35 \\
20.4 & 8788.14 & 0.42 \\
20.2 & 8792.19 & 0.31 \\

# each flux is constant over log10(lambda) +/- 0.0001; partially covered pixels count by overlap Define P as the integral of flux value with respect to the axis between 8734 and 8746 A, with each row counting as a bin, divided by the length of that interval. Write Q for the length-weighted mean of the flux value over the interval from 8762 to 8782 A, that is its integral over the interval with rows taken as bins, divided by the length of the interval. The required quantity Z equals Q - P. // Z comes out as 0.2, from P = 20.6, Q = 20.8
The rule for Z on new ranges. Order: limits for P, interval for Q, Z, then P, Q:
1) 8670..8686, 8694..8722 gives 1.3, 19.2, 20.5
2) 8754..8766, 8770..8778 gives 0.3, 20.4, 20.7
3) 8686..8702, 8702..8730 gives 0.7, 19.9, 20.6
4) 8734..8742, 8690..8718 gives -0.2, 20.5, 20.3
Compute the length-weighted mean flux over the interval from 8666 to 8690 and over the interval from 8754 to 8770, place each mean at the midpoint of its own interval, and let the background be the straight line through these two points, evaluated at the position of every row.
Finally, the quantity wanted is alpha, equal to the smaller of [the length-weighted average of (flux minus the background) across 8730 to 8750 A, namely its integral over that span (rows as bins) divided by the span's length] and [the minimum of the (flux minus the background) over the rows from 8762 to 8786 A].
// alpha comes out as -0.3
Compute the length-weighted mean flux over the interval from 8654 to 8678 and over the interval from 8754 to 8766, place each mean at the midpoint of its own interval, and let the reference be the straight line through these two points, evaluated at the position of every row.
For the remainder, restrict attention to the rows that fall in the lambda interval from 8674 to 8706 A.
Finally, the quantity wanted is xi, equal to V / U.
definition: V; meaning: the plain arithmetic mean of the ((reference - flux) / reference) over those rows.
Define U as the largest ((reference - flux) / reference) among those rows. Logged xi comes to -1.7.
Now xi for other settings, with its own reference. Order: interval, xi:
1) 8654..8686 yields -0.1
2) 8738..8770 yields -1.6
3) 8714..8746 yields 3.4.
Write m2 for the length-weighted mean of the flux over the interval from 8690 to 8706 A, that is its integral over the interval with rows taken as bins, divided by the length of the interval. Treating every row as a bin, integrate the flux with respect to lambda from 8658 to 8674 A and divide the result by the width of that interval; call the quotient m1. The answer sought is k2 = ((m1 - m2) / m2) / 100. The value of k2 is -0.0009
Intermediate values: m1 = 18.2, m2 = 20.1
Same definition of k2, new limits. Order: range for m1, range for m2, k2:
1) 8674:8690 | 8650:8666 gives 0.0005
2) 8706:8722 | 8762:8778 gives 0.0001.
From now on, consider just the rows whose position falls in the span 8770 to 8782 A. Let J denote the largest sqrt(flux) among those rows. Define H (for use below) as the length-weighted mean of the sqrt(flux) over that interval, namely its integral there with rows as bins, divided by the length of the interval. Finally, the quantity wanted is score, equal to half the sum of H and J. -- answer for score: 4.61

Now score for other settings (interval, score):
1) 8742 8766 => 4.56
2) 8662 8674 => 4.34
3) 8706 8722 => 4.58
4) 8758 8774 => 4.53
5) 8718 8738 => 4.57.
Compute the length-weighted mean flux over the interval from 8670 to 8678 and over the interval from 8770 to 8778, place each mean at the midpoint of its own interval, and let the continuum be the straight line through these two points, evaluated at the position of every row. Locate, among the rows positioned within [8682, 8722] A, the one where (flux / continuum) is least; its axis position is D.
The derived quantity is 8683.54 A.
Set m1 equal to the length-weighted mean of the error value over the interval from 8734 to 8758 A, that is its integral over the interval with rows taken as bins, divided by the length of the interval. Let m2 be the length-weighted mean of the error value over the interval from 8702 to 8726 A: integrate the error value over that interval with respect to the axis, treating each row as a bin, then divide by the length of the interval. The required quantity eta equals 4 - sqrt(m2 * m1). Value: 3.64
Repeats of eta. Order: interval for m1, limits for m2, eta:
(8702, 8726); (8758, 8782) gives 3.64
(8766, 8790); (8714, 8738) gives 3.63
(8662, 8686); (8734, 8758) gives 3.62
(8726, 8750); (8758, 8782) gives 3.63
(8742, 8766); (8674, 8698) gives 3.58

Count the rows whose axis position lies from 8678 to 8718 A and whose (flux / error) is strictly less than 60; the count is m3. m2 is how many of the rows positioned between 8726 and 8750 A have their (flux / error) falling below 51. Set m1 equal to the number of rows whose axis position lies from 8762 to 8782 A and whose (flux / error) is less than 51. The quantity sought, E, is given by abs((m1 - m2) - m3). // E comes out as 10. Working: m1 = 0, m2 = 2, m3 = 8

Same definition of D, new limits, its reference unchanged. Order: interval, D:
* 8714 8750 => 8727.64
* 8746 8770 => 8759.86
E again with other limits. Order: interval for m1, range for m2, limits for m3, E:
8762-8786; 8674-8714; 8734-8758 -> 7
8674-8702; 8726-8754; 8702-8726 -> 1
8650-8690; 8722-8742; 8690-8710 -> 2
